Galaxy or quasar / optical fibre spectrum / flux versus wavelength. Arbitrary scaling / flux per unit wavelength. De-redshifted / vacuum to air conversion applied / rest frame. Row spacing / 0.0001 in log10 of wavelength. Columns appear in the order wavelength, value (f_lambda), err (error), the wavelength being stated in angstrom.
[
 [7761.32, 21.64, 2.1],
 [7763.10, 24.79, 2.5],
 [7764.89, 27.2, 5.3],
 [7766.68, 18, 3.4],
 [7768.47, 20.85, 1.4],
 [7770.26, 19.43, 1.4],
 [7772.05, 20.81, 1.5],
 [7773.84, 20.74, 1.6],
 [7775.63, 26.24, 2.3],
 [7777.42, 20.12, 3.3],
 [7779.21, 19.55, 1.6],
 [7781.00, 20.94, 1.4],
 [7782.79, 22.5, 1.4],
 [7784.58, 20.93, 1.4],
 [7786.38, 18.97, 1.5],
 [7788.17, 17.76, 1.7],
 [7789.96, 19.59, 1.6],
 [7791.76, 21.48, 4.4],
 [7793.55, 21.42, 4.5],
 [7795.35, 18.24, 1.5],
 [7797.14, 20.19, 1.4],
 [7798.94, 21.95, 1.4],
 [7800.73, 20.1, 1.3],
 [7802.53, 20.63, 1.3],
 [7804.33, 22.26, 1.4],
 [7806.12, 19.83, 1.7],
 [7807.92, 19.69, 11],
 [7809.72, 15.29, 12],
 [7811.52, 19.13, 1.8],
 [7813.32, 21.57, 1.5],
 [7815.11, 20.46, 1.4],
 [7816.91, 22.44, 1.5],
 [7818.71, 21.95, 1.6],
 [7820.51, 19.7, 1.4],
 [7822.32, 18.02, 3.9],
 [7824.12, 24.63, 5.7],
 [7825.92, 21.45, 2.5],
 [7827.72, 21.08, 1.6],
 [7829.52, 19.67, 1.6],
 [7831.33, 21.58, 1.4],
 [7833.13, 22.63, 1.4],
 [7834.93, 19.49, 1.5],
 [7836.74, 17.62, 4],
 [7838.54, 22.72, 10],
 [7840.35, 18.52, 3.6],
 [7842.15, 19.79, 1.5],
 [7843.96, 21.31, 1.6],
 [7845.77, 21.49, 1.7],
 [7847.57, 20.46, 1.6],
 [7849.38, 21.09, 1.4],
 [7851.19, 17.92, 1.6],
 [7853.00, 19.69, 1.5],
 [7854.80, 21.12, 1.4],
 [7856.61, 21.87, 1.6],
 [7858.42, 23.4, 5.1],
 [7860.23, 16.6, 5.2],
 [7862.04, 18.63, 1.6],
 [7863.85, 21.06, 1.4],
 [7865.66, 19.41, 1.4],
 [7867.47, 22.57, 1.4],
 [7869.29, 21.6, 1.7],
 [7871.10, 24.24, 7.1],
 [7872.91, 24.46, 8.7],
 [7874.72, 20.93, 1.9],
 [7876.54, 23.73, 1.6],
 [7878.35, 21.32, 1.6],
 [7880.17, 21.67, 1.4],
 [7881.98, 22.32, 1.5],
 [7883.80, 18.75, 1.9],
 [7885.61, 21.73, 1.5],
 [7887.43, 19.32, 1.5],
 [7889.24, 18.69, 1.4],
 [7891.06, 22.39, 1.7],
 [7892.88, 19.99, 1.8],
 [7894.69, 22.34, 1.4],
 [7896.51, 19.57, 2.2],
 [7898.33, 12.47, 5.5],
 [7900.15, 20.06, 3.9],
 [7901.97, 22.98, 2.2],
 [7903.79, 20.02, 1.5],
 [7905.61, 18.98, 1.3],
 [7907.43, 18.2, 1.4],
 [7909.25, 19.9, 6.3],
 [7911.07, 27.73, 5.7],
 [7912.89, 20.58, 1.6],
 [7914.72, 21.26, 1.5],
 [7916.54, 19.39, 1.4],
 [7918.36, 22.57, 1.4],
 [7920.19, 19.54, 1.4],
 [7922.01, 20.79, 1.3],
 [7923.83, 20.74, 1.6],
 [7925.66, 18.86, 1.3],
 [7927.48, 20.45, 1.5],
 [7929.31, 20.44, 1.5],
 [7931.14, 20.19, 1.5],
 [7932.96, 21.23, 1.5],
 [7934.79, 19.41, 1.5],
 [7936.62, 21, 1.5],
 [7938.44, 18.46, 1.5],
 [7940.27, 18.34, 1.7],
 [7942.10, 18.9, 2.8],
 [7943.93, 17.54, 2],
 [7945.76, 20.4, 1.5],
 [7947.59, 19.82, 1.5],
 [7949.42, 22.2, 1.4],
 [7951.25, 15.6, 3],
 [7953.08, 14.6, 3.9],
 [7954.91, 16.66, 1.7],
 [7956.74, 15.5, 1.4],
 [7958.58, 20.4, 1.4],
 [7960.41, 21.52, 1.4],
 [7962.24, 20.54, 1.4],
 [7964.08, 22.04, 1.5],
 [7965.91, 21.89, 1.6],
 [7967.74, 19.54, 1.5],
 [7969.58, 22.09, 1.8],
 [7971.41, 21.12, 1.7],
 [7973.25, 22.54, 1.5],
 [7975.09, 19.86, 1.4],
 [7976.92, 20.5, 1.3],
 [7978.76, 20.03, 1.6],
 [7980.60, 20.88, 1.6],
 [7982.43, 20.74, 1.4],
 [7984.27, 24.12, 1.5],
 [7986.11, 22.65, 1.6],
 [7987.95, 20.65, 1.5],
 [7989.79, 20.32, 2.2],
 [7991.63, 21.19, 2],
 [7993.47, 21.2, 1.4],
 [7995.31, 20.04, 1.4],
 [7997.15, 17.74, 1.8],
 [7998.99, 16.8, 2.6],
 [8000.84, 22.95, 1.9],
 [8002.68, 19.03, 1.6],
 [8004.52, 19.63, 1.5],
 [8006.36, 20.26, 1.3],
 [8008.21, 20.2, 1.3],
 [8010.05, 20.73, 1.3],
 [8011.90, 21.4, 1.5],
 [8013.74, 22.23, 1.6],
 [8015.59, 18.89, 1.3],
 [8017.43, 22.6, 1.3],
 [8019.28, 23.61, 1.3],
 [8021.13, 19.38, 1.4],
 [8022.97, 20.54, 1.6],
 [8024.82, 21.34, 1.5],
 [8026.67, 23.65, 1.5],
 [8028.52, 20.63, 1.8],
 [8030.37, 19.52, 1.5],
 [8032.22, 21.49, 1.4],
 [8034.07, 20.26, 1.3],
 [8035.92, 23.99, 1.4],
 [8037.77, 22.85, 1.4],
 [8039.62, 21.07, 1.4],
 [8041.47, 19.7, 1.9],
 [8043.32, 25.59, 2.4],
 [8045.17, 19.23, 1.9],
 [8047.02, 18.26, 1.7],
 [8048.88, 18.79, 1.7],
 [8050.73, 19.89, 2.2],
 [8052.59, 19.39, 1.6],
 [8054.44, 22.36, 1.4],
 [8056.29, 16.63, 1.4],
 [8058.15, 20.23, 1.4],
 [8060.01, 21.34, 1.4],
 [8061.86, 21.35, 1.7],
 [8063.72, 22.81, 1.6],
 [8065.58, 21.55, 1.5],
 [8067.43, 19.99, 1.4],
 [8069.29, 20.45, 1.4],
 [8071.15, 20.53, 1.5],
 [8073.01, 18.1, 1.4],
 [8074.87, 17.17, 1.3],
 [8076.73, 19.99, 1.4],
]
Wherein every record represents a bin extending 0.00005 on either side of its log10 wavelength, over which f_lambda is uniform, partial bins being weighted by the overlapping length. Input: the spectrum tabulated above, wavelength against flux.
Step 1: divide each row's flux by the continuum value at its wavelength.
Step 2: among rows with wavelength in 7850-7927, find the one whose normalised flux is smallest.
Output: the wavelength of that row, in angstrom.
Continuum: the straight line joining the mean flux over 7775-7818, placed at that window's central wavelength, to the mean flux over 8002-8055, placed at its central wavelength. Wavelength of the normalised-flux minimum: 7898.33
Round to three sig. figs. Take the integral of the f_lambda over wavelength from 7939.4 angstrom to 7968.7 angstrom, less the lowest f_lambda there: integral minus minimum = 545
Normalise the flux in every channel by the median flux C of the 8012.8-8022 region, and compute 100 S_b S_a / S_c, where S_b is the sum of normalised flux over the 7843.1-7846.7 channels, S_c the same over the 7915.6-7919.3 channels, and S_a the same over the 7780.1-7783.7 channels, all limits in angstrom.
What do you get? 199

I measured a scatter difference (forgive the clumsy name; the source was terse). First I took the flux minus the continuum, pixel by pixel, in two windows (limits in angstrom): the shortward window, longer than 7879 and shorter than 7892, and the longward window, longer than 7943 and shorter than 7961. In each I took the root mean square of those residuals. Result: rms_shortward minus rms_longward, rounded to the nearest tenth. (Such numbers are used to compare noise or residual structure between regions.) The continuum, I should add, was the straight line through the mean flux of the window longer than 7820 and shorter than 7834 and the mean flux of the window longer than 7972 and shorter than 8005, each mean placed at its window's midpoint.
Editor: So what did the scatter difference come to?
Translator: -1.9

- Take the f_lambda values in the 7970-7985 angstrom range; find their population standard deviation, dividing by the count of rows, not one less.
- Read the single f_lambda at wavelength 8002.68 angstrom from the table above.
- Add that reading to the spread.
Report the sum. 20.4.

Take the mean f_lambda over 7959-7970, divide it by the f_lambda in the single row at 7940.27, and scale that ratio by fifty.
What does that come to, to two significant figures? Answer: 58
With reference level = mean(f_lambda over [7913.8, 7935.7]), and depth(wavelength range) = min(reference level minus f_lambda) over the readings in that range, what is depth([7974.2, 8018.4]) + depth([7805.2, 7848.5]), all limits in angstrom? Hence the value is -7.9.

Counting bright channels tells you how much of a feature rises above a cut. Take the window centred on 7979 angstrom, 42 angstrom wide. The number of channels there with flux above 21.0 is 10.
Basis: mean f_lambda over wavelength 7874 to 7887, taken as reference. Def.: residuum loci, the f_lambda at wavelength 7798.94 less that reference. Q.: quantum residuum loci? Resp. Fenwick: 0.5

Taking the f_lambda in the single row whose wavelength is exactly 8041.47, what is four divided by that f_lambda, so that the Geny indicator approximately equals 0.20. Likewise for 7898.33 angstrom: 0.32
